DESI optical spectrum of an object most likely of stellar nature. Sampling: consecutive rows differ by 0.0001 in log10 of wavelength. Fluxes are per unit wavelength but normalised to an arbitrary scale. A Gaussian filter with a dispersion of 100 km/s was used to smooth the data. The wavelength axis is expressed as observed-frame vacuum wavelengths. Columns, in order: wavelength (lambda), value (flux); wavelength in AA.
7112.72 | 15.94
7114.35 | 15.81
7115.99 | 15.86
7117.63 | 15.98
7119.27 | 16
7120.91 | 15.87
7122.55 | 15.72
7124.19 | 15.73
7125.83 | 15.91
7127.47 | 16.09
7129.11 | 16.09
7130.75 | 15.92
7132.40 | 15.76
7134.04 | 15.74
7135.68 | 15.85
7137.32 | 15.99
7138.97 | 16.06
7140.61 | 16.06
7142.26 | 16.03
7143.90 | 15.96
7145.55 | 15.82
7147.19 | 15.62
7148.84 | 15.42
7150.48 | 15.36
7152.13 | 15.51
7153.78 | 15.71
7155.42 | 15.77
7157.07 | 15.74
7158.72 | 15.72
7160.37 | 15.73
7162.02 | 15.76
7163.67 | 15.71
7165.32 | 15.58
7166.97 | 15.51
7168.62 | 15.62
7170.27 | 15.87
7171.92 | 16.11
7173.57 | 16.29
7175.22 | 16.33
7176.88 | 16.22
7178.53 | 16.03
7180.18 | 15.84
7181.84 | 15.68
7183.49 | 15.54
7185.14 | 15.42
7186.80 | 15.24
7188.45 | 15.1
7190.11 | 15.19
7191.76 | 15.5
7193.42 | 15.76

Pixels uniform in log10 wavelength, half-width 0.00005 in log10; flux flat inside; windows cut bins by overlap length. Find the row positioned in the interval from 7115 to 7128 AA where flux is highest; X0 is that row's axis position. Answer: 7127.47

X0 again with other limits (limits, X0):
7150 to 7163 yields 7155.42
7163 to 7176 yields 7175.22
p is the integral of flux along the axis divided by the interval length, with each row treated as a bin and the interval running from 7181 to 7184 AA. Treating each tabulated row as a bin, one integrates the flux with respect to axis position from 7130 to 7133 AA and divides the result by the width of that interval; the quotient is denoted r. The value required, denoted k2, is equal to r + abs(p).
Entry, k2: 31.4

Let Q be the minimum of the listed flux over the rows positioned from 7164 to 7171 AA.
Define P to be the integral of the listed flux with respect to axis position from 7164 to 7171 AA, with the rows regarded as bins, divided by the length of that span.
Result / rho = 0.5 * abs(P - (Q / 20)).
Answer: 7.437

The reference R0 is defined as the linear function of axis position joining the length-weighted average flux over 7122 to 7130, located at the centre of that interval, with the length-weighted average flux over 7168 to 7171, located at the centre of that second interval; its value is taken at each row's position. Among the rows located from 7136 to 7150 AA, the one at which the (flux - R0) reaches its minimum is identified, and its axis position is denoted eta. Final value 7148.84 AA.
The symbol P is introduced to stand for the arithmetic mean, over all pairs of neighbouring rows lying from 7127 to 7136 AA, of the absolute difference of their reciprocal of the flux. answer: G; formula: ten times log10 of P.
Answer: -34.4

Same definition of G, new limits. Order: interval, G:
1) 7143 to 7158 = -32.7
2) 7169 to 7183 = -32.1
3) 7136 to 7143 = -38.9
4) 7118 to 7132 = -33.3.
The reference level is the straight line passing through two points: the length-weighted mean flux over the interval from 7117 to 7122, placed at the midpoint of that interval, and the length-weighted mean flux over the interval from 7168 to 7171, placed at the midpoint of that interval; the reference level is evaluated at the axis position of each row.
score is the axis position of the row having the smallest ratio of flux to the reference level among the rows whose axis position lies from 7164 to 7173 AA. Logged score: 7166.97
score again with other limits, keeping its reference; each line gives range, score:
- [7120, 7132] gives 7122.55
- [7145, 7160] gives 7150.48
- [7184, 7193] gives 7188.45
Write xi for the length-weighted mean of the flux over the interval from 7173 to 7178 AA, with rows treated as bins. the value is 16.3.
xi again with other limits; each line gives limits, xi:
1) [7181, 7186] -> 15.5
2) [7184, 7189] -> 15.3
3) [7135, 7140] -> 16.0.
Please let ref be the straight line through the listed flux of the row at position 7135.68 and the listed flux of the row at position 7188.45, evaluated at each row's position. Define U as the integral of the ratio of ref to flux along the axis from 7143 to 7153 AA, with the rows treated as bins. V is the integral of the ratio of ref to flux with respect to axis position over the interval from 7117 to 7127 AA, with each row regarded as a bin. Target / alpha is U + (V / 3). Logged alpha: 13.4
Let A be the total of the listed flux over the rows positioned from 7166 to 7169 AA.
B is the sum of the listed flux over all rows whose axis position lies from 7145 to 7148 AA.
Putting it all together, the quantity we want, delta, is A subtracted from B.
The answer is 0.3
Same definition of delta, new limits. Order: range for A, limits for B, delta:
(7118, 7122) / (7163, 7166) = -0.6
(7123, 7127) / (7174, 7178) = 0.9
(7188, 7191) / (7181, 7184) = 0.9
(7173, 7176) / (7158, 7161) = -1.2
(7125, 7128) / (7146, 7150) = -1.0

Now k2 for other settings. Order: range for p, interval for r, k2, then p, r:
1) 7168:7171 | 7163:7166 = 31.4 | 15.8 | 15.6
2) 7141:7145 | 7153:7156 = 31.7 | 16.0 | 15.8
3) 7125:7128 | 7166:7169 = 31.6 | 16.0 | 15.6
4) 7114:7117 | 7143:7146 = 31.7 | 15.8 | 15.9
